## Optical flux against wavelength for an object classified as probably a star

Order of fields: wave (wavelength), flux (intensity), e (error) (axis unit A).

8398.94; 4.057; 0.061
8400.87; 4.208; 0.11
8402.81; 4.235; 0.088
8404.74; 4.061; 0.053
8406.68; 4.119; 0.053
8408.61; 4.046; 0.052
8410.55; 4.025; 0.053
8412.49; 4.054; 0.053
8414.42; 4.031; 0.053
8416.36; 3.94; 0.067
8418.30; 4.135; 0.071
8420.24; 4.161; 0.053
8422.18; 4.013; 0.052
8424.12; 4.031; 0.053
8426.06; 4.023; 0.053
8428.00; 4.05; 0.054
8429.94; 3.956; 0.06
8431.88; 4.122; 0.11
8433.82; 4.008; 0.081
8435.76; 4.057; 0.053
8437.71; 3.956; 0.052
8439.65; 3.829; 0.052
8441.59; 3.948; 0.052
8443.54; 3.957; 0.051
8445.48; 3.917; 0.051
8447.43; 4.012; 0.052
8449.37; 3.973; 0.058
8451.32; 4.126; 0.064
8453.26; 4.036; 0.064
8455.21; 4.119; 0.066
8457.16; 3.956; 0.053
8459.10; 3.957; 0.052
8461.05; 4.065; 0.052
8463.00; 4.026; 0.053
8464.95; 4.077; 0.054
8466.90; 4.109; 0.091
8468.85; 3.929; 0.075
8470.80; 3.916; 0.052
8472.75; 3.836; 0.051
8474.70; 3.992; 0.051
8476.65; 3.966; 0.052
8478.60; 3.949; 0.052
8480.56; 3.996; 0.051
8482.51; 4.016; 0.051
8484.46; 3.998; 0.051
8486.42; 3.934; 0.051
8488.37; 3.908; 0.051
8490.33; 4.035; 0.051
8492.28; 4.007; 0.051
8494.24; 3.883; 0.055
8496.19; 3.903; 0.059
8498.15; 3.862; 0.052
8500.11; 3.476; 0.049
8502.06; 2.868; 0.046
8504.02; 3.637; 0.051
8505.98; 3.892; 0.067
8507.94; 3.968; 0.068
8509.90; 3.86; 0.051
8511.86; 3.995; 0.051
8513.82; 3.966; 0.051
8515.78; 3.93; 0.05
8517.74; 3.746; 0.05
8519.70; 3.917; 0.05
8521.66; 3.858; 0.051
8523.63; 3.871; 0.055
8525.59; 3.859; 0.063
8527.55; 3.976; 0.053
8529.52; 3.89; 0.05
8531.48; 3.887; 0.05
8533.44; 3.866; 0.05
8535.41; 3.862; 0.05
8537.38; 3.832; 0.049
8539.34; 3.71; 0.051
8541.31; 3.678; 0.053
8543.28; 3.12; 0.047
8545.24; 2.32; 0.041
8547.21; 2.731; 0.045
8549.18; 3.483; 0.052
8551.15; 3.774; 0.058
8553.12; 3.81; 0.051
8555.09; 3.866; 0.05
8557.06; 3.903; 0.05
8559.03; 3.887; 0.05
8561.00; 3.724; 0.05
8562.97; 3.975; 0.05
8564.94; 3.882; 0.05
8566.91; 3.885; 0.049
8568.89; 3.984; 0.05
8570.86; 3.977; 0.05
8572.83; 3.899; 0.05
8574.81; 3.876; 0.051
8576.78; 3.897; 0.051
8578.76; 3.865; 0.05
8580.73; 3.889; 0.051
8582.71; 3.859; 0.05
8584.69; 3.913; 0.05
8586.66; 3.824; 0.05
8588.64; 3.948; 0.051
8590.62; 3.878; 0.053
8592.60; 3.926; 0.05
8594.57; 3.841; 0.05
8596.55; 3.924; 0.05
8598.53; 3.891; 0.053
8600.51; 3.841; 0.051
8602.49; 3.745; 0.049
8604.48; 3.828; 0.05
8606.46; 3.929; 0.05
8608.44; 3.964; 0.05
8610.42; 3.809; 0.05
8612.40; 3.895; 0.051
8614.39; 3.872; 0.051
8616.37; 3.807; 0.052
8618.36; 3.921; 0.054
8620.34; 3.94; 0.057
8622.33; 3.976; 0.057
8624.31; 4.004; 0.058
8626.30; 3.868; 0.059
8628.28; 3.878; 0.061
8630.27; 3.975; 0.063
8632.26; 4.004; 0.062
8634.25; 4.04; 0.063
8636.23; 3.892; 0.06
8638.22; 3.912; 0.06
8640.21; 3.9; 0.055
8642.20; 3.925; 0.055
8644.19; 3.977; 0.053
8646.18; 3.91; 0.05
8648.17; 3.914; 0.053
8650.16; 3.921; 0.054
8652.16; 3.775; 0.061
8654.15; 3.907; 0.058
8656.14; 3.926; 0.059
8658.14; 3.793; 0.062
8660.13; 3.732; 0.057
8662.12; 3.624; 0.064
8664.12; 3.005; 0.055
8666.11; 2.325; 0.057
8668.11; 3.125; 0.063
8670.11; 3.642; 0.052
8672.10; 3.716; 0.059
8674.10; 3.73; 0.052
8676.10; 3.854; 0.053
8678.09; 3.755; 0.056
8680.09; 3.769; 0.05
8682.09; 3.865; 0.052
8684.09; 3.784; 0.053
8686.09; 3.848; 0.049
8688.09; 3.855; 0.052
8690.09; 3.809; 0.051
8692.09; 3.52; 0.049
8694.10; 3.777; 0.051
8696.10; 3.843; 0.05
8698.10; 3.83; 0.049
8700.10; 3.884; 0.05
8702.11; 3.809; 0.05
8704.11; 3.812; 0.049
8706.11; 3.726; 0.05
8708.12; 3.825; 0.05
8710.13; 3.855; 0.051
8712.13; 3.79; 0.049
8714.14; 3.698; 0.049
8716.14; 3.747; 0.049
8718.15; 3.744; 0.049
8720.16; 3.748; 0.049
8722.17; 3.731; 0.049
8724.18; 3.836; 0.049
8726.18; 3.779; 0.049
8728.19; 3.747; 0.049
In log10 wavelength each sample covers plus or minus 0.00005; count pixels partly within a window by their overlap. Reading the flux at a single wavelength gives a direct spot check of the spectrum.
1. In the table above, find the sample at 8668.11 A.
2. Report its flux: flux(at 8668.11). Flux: 3.125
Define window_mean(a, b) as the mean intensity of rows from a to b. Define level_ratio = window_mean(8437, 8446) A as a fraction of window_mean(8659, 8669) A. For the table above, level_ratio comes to 1.24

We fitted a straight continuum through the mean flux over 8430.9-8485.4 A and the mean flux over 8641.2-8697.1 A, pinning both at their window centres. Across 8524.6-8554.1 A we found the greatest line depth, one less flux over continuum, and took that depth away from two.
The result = 1.60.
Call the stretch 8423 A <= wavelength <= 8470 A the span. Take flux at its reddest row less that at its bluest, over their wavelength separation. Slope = -0.002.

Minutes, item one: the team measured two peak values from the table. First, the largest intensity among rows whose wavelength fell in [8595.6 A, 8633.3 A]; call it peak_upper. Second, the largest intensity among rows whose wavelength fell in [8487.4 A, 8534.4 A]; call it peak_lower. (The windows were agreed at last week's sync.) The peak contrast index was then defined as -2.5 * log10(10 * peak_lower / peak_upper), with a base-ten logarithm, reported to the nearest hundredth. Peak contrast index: -2.51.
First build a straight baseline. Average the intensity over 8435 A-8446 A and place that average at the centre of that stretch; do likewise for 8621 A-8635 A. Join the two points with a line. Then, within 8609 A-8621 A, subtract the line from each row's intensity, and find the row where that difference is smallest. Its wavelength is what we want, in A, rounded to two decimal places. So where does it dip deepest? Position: 8616.37 A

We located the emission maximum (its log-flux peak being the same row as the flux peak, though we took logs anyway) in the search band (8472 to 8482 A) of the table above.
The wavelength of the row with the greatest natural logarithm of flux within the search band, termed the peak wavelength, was 8480.56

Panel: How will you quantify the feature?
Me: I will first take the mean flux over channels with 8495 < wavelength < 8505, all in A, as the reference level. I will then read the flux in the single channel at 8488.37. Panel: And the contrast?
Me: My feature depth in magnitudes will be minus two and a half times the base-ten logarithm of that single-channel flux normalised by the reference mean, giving -0.10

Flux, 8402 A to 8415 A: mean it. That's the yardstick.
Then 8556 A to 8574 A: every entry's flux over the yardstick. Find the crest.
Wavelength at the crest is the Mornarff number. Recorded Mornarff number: 8568.89 A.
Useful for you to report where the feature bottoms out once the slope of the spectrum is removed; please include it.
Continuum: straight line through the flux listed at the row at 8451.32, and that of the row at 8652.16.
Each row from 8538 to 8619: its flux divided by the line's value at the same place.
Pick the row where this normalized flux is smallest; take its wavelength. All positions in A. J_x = 8545.24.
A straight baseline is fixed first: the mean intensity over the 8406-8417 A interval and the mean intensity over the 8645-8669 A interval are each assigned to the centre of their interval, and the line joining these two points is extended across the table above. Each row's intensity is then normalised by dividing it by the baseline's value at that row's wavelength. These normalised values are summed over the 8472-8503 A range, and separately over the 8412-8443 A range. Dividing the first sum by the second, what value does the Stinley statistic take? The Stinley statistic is 0.99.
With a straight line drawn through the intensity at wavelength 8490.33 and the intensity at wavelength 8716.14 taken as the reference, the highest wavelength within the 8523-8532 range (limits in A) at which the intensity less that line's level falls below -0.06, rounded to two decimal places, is 8531.48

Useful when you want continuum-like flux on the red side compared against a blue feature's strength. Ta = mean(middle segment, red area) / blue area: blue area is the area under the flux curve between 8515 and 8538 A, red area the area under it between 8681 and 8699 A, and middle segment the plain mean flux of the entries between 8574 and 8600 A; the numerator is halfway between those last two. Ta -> 0.40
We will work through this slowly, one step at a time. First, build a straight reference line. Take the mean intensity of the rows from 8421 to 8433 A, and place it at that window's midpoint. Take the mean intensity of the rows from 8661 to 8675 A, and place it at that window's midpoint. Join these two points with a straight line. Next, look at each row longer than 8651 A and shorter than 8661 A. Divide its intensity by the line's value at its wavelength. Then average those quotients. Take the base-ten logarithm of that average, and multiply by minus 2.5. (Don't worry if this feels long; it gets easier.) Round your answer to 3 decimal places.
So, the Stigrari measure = -0.146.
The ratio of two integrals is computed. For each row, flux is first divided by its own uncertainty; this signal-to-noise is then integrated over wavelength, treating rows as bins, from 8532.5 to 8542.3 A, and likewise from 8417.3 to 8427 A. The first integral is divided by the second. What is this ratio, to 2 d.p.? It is 1.04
